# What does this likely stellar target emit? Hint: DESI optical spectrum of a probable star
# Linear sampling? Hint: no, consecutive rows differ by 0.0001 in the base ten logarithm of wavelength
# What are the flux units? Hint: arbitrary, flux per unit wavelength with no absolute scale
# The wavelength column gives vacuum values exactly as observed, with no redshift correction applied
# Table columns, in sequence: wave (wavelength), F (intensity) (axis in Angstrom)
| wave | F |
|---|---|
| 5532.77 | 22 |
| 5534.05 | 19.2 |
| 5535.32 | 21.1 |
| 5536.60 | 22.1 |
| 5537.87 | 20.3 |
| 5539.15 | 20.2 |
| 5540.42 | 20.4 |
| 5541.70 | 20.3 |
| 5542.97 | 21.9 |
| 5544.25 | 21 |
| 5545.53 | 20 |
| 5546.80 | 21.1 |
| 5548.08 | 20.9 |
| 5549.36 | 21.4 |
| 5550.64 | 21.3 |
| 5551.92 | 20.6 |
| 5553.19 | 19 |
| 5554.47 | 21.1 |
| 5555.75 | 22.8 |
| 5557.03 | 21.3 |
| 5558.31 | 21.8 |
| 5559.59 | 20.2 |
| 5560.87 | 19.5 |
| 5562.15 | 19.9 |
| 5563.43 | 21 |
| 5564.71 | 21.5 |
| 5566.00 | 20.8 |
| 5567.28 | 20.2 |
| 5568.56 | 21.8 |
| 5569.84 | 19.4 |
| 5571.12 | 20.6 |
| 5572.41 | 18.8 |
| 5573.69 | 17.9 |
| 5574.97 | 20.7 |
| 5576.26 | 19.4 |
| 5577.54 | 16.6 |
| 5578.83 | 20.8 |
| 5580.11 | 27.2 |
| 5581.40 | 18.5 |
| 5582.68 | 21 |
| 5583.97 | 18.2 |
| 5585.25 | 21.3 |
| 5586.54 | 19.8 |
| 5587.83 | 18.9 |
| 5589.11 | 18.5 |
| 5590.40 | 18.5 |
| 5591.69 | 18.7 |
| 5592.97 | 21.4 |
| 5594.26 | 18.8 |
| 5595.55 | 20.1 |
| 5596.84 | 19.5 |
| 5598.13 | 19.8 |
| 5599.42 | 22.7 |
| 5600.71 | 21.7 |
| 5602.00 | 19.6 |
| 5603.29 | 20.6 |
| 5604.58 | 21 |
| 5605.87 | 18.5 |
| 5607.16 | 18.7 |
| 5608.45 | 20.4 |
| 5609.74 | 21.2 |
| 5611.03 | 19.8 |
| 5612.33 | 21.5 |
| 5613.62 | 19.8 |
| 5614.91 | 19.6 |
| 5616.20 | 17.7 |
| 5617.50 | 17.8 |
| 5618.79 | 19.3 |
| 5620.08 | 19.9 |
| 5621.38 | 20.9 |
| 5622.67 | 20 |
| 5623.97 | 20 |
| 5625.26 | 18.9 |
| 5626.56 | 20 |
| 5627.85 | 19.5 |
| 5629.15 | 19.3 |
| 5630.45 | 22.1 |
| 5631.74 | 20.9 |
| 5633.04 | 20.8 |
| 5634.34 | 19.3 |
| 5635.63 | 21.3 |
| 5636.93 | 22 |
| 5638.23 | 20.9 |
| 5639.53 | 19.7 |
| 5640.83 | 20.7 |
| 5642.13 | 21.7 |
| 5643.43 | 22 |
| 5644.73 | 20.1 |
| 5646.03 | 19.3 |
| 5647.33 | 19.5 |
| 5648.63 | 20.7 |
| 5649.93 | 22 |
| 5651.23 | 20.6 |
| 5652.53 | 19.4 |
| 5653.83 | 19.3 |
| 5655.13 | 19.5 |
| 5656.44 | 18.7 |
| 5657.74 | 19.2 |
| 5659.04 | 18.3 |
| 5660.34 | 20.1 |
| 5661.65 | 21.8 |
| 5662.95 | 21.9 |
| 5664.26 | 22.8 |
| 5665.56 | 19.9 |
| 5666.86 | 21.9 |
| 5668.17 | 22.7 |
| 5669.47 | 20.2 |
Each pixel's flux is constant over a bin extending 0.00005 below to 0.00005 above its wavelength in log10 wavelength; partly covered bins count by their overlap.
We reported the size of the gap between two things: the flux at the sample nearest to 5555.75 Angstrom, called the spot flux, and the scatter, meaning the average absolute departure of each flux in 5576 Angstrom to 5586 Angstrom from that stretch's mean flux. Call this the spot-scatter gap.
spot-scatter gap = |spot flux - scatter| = 20.6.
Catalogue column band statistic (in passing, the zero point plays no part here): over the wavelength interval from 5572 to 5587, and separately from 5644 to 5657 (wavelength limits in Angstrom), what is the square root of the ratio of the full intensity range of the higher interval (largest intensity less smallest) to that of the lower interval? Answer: 0.56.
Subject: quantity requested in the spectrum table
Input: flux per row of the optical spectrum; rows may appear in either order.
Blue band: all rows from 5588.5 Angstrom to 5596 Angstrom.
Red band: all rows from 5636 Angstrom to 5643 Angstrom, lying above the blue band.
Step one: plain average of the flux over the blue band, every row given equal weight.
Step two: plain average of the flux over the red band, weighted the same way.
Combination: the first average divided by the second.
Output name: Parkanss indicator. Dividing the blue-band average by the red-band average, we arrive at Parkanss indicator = 0.92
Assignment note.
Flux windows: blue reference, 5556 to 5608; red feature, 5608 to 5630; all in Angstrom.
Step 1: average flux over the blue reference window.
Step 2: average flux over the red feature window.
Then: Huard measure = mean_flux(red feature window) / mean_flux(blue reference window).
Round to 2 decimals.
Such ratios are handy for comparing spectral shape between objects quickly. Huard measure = 0.98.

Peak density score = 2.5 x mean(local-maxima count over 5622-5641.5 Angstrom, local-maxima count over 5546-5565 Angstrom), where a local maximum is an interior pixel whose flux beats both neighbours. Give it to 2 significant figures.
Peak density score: 7.5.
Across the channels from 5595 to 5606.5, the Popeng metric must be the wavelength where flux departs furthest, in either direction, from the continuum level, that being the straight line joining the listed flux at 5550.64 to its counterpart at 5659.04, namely 5599.42 Angstrom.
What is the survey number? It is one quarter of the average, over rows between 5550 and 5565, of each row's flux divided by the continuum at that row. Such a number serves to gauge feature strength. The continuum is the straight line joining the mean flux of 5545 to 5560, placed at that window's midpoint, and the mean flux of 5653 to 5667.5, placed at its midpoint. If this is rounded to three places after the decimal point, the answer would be 0.249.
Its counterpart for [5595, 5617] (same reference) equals 0.244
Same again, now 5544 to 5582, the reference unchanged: 0.246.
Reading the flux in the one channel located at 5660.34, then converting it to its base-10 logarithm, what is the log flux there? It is 1.30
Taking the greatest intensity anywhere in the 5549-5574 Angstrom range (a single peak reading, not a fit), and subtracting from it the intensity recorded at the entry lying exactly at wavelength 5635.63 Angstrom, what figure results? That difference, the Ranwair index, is 1.5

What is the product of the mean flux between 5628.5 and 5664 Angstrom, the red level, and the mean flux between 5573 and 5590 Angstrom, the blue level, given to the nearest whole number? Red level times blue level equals 406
